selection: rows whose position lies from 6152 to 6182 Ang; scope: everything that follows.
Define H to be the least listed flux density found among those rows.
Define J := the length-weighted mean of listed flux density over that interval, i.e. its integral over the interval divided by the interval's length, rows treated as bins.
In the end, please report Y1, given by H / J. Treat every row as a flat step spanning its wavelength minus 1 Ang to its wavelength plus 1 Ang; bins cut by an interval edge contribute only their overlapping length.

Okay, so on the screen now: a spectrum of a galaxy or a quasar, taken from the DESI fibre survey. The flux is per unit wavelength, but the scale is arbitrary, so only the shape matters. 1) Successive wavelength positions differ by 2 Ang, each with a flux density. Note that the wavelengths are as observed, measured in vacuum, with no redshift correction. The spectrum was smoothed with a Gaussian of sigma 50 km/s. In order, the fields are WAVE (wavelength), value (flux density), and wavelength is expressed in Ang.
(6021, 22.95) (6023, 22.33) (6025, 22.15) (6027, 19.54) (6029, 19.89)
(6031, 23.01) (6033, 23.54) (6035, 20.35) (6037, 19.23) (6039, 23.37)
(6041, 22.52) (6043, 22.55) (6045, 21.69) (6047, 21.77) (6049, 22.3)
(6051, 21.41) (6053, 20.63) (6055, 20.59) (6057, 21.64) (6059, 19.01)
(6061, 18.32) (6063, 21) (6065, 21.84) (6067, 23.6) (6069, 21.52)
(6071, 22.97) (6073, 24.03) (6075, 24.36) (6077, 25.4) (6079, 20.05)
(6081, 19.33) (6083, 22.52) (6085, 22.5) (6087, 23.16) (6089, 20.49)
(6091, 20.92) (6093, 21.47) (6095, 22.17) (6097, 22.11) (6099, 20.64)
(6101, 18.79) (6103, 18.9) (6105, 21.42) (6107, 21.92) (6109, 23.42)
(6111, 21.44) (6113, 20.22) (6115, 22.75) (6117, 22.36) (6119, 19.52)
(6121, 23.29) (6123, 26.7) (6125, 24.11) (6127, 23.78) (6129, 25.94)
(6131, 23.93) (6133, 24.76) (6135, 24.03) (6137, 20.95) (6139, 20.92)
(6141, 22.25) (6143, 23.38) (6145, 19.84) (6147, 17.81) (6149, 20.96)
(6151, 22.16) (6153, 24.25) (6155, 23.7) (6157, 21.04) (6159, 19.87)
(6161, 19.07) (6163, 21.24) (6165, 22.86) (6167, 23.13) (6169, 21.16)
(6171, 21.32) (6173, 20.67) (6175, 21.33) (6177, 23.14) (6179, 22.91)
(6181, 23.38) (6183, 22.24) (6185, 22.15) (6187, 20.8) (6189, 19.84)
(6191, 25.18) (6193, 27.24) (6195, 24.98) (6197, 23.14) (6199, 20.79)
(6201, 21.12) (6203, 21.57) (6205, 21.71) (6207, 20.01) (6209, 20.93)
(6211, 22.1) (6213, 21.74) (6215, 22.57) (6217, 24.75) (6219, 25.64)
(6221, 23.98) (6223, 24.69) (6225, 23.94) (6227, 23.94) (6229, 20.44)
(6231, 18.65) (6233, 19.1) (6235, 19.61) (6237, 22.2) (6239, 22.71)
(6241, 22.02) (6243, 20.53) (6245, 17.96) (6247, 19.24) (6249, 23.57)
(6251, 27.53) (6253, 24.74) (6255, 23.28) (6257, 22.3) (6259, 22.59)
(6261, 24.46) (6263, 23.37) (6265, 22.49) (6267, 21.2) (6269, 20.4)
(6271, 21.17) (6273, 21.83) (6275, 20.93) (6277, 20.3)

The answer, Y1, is 0.87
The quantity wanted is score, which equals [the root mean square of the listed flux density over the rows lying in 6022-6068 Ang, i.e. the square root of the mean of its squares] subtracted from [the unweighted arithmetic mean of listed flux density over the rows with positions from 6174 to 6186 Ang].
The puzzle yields 1.1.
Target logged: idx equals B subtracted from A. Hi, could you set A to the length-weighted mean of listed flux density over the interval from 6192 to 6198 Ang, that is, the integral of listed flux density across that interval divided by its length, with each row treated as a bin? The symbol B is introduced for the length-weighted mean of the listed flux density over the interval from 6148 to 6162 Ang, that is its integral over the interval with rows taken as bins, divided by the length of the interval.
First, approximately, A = 25.1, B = 21.6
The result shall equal 3.5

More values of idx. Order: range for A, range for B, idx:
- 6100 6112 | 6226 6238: 0.3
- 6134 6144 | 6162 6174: 0.6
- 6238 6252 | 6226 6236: 1.6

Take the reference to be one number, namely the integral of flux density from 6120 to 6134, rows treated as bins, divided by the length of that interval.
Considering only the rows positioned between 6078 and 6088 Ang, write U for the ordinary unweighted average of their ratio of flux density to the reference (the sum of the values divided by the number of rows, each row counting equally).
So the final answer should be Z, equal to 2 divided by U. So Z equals 2.29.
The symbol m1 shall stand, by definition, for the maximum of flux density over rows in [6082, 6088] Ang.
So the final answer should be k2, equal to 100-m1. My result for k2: 76.8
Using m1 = 23.16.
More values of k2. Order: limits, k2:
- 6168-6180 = 76.9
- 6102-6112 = 76.6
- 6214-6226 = 74.4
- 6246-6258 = 72.5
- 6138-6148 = 76.6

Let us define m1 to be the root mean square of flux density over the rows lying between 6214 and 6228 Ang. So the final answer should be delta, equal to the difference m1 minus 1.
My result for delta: 23.2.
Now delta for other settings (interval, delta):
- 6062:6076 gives 21.8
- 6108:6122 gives 20.9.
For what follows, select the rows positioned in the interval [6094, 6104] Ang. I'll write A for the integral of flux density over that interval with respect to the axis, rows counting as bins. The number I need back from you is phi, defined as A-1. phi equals 204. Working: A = 205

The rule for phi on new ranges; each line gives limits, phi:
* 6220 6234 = 308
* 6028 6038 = 211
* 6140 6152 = 252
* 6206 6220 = 314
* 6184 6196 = 279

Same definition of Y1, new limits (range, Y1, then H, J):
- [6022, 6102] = 0.85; 18.32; 21.6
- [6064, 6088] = 0.86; 19.33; 22.6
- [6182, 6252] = 0.81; 17.96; 22.2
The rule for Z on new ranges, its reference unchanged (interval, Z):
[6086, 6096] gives 2.28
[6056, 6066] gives 2.42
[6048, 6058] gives 2.31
